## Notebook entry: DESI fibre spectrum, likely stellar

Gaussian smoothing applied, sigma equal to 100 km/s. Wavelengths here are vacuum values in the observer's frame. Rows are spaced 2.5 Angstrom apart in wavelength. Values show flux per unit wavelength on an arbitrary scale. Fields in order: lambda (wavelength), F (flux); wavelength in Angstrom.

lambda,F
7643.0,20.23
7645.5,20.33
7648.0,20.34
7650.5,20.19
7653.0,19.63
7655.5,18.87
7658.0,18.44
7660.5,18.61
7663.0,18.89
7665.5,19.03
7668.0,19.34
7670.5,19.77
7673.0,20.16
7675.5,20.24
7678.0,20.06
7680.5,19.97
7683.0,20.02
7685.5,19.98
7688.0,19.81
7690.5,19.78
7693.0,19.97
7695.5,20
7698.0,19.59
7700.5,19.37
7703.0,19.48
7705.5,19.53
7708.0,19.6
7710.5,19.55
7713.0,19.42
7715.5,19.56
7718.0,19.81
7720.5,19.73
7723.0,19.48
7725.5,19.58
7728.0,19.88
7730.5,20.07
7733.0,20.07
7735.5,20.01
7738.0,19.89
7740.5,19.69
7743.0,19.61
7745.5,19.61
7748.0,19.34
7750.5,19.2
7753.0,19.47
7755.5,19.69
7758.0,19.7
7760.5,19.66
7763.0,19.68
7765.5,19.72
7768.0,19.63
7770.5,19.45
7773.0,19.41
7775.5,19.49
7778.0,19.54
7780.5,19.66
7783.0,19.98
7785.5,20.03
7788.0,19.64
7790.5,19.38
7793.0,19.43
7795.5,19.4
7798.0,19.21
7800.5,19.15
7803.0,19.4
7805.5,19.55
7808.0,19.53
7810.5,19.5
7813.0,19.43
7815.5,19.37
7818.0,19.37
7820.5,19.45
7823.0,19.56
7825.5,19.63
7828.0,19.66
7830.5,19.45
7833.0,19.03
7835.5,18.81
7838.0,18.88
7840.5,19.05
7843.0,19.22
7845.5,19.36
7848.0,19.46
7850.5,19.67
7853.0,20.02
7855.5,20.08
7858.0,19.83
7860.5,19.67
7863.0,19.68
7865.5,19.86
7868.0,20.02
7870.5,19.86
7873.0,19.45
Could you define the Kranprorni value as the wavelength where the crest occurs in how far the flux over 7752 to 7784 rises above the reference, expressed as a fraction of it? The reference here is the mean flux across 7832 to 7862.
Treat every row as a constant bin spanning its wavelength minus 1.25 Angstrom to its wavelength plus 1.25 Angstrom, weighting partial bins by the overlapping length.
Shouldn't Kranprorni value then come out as 7783.0 Angstrom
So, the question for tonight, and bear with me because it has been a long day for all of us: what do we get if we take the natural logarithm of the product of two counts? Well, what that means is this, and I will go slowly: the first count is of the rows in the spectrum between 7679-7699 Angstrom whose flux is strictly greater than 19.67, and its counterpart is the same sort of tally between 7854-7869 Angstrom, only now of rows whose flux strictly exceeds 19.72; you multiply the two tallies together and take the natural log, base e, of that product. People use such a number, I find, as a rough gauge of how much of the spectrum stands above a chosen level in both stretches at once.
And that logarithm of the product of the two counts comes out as 3.3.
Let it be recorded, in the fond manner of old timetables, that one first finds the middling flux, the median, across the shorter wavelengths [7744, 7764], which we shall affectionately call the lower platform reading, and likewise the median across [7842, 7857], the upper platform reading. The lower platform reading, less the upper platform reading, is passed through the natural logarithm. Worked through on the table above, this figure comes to -2.7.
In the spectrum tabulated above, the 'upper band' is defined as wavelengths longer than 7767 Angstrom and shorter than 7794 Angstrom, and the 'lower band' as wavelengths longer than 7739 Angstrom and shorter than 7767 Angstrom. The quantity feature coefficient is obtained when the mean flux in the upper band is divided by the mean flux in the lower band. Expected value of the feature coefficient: 1.001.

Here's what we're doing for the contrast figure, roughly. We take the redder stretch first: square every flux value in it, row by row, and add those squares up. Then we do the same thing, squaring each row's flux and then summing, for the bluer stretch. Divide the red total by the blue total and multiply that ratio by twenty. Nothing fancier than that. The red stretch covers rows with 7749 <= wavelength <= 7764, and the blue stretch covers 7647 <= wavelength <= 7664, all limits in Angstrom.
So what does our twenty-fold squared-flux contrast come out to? 18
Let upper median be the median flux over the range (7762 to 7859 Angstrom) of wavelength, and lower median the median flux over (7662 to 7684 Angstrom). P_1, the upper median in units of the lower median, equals 0.974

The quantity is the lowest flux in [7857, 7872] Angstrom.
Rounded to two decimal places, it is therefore 19.67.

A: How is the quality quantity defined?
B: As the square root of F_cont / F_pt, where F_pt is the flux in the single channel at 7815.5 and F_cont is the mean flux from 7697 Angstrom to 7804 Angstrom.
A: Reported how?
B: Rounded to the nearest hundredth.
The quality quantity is 1.01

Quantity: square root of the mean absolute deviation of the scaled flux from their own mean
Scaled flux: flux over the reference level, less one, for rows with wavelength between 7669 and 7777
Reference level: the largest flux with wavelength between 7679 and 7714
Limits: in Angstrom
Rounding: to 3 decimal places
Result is 0.101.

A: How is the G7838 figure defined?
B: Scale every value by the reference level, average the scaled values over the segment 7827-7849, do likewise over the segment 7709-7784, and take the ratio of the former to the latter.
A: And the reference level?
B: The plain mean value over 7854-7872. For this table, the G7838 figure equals 0.98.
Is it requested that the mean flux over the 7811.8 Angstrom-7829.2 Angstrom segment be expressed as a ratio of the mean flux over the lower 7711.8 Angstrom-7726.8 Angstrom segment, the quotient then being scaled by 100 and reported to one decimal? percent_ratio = 99.5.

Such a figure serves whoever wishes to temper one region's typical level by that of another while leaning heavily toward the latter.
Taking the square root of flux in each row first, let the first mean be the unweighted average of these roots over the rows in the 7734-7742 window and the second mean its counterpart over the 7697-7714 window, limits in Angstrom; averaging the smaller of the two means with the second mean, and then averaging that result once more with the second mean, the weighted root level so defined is 4.417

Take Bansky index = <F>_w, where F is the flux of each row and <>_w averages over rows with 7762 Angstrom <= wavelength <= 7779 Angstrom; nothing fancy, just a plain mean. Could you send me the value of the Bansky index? 19.6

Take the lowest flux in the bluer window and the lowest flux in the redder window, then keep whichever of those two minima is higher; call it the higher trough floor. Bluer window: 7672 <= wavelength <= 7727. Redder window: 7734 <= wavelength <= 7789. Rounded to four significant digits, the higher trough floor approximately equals 19.37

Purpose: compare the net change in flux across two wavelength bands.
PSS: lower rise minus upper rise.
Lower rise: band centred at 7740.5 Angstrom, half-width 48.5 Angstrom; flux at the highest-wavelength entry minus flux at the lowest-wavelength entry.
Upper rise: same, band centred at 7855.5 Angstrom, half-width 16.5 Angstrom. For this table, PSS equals -1.1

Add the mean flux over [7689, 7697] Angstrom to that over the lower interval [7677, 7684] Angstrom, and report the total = 39.9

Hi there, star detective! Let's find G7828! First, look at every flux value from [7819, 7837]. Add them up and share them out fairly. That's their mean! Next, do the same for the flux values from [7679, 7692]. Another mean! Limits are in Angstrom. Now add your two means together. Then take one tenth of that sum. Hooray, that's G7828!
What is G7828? 3.93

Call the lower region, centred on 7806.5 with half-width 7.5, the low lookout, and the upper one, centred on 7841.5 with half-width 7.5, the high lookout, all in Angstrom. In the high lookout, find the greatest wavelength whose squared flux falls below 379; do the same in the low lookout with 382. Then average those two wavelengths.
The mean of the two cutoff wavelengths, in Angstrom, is 7830.5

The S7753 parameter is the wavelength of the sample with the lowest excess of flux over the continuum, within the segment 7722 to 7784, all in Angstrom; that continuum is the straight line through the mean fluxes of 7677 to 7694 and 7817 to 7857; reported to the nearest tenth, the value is 7750.5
